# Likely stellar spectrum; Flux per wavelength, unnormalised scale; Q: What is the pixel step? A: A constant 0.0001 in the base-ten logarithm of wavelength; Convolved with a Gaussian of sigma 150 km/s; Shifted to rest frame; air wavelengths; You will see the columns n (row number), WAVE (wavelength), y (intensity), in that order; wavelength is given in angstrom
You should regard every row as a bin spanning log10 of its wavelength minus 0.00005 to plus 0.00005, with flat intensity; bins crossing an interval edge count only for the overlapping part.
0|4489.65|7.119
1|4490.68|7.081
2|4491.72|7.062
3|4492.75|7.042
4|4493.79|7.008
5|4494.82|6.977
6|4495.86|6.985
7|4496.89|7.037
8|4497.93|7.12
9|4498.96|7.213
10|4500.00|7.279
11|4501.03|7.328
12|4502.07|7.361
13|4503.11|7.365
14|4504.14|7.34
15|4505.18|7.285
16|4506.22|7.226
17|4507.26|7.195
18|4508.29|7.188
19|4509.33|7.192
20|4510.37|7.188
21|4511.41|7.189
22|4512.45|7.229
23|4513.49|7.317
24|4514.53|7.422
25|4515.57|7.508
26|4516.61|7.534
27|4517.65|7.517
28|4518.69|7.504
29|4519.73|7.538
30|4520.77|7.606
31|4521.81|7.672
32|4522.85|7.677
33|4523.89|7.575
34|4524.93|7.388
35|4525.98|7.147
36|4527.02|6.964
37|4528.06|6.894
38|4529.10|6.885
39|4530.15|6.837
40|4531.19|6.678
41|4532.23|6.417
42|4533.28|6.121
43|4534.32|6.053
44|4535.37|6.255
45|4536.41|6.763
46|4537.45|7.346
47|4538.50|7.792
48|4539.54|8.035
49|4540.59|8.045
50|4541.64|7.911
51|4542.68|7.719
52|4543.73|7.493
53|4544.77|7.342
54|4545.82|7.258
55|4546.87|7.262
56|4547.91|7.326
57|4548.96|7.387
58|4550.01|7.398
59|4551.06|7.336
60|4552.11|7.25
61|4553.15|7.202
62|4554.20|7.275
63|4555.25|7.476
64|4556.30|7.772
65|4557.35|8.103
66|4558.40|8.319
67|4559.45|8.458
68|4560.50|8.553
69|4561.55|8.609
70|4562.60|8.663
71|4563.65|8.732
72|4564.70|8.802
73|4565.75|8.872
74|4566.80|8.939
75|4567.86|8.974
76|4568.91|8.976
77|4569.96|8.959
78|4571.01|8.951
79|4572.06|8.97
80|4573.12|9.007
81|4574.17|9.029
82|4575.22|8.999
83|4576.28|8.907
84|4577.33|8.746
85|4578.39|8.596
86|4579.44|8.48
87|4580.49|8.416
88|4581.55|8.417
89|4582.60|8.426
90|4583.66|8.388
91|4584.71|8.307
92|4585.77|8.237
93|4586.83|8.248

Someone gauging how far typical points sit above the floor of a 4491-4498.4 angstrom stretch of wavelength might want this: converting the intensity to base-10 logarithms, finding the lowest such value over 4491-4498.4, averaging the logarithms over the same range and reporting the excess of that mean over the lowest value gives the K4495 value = 0.003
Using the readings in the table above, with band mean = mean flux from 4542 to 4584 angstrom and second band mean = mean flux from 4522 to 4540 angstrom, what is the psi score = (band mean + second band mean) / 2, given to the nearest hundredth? 7.62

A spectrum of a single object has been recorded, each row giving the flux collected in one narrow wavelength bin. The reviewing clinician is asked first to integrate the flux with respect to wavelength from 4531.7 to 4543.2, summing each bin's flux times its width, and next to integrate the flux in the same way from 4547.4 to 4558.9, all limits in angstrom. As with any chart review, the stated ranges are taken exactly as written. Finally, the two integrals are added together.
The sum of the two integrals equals 169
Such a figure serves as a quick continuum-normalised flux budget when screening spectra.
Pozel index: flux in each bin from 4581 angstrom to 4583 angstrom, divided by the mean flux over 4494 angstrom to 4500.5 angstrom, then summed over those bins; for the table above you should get 2.4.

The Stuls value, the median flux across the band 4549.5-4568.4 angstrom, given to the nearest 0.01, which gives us 8.39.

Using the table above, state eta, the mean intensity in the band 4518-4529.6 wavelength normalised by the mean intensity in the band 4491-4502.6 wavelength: 1.03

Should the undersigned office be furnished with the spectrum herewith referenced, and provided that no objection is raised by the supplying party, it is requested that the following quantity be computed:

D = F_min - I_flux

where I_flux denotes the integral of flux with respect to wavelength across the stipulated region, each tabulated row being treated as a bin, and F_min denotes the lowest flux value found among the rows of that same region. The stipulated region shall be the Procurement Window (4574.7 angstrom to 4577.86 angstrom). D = -19.3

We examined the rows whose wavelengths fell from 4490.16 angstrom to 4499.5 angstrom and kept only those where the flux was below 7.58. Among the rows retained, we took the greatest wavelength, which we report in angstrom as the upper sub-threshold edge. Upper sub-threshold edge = 4498.96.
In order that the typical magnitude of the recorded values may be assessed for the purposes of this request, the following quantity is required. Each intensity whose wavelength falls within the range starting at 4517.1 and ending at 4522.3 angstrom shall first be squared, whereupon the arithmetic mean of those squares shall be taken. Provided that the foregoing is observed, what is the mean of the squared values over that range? 57.3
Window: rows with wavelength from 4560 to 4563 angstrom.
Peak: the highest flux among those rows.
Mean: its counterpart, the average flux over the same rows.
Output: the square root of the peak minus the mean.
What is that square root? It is 0.23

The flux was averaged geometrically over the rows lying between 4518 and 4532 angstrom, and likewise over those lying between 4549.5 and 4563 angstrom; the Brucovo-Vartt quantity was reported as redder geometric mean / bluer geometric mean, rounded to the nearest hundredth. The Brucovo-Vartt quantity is 1.08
